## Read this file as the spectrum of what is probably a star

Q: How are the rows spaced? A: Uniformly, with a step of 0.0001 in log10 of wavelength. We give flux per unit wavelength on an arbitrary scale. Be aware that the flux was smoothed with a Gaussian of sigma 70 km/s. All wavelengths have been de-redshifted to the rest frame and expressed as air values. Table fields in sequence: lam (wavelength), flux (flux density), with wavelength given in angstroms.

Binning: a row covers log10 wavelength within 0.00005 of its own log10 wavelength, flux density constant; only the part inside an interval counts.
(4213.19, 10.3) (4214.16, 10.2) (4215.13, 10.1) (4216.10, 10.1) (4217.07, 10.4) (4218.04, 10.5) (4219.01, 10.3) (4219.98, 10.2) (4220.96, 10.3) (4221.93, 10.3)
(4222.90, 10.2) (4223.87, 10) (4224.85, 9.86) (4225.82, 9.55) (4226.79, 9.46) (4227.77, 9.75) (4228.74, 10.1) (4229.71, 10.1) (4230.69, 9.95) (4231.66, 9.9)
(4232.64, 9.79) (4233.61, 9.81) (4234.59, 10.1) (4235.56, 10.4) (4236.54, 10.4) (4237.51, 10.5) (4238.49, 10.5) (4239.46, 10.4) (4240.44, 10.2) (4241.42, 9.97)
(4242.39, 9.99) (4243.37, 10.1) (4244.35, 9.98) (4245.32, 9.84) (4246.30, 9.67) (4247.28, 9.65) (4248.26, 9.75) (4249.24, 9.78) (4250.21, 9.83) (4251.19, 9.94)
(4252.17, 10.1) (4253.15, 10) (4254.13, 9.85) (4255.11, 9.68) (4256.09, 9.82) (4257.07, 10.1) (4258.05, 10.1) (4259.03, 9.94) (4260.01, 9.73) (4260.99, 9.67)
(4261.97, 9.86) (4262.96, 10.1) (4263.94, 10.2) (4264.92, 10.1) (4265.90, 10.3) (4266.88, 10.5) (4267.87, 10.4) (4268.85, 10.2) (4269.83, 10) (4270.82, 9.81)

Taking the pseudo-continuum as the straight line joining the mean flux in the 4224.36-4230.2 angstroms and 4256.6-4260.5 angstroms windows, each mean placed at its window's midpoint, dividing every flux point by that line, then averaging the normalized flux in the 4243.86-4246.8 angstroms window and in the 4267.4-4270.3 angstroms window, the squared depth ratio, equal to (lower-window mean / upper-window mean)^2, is 0.95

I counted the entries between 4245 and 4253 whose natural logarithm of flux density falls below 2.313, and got 8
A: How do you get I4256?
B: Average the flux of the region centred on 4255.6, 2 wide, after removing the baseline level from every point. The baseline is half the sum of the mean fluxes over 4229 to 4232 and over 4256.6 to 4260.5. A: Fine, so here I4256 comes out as -0.23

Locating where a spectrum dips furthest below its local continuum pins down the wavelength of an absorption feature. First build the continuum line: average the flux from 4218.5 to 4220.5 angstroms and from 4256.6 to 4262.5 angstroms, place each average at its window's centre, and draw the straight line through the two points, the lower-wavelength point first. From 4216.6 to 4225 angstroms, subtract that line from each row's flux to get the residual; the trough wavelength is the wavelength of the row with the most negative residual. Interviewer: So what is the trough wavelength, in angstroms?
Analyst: 4224.85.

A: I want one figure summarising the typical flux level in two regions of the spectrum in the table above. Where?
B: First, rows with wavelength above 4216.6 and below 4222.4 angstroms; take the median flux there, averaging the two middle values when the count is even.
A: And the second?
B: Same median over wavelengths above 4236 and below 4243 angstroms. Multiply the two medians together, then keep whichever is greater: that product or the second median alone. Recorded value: 107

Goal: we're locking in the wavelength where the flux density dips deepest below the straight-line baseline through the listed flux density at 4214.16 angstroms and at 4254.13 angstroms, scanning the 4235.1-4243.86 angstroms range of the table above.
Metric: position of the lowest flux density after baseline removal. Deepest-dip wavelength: 4241.42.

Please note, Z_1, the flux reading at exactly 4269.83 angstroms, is 10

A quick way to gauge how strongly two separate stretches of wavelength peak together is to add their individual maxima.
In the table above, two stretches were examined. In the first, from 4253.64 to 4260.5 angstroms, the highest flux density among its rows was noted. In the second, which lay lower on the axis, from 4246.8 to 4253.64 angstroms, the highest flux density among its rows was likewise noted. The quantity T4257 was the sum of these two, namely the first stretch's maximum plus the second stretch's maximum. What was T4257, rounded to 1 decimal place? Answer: 20.2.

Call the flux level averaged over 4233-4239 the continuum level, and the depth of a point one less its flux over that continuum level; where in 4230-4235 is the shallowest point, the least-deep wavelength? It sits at 4234.59 angstroms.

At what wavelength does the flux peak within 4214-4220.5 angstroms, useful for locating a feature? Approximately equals 4218.04 angstroms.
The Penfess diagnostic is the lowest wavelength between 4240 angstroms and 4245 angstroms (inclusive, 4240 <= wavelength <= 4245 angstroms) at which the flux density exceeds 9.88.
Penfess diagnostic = 4240.44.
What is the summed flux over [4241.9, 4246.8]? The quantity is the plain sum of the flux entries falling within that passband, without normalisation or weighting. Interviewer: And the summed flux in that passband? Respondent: 49.6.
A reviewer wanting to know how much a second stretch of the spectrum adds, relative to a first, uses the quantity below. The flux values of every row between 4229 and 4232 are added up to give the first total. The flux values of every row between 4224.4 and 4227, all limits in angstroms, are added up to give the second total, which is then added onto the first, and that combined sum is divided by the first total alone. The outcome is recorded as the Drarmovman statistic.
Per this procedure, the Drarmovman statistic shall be 1.96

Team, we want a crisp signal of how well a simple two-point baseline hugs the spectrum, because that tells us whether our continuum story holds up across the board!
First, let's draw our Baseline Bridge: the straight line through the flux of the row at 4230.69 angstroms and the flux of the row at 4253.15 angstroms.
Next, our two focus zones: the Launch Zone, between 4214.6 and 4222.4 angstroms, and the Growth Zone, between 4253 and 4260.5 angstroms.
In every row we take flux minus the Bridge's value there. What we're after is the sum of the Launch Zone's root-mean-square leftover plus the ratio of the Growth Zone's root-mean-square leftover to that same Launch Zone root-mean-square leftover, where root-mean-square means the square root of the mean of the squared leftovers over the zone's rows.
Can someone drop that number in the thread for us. 0.86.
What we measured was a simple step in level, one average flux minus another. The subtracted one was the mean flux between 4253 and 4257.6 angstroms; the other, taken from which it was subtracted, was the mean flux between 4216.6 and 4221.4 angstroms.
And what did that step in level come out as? 0.45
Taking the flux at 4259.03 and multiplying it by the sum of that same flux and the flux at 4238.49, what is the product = 203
